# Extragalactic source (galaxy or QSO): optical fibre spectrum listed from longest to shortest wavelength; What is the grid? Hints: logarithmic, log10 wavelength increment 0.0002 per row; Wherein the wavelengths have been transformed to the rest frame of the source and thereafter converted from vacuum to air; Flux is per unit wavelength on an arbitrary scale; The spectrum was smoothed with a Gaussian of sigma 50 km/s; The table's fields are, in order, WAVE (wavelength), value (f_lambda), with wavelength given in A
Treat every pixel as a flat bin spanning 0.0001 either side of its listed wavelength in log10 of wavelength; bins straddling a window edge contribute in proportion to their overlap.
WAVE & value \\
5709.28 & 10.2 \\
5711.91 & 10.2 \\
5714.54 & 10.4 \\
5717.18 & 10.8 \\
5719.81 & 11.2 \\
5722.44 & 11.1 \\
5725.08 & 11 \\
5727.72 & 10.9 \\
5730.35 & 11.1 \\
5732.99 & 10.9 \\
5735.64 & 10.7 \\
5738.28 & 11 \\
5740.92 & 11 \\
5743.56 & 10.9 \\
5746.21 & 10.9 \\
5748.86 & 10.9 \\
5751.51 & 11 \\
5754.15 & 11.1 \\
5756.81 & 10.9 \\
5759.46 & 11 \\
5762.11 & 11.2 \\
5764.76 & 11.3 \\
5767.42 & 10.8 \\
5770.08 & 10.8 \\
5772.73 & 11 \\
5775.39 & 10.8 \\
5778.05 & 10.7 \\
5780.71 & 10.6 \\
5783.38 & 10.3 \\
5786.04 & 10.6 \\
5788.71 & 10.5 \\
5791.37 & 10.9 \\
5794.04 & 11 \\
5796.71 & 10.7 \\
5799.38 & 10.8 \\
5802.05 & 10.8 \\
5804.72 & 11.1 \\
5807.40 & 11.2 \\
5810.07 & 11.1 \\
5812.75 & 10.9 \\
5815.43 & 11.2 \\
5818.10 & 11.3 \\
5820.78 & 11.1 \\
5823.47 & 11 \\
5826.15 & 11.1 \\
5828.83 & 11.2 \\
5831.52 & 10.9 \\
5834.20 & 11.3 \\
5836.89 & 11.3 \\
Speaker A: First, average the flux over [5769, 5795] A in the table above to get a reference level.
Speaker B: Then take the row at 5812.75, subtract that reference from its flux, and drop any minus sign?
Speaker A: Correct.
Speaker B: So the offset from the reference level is 0.2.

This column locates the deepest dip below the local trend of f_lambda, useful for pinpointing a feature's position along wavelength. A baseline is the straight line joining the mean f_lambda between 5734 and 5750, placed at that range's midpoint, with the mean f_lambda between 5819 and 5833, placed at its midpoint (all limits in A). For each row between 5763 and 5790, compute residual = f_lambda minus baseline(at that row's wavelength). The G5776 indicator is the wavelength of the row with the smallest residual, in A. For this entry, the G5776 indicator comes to 5783.38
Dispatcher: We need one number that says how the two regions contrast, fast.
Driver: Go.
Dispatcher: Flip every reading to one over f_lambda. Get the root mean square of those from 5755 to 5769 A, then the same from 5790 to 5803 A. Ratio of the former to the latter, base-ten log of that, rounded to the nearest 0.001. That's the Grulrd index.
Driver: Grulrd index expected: -0.008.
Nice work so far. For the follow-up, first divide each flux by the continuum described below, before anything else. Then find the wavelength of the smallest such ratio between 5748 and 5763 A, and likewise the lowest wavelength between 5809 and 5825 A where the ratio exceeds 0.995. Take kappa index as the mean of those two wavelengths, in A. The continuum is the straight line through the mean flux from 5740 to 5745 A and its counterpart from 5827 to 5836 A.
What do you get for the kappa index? 5783.4 A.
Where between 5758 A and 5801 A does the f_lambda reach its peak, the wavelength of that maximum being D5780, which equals 5764.76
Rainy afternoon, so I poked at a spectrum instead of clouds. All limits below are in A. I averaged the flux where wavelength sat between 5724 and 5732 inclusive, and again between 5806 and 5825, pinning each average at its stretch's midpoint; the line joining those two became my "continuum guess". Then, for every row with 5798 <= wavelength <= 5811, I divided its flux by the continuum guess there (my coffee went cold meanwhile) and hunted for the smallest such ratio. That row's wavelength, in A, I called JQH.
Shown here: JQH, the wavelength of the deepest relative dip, 5802.05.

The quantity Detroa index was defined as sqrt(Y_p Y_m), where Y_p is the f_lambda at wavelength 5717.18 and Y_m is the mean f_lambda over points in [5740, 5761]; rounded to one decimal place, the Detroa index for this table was 10.9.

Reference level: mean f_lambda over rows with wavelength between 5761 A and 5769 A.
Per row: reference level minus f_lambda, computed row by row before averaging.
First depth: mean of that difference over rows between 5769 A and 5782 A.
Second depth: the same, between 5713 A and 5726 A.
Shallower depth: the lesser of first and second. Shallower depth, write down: 0.20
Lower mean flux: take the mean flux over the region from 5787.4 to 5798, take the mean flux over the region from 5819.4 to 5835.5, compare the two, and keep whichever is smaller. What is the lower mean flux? 10.8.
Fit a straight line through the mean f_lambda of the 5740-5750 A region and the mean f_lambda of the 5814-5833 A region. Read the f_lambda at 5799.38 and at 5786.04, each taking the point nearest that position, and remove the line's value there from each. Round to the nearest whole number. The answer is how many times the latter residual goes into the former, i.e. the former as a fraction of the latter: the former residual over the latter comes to 1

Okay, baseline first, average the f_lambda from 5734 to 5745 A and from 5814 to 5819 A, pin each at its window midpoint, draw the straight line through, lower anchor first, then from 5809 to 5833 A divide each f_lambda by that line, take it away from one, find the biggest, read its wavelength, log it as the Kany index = 5831.52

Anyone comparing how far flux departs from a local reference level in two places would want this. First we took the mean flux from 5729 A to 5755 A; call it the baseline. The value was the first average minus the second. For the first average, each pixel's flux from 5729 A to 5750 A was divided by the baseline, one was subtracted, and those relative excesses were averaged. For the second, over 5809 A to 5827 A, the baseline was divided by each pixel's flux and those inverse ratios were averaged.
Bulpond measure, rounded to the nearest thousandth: -0.989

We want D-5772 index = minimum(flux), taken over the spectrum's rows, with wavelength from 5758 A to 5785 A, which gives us 10.3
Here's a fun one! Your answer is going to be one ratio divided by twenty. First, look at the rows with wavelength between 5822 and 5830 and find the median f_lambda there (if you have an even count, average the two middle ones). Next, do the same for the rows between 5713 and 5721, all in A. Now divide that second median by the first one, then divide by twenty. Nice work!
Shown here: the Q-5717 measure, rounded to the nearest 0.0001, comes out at 0.0486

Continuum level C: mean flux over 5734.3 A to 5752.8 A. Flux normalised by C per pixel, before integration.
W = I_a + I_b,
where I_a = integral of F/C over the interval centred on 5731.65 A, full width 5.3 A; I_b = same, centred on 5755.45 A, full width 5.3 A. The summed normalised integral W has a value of 10.7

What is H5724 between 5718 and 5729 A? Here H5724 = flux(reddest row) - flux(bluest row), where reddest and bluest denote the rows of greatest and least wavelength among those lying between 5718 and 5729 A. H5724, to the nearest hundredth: -0.30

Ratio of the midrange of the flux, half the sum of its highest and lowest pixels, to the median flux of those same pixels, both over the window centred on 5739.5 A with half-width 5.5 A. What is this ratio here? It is 0.99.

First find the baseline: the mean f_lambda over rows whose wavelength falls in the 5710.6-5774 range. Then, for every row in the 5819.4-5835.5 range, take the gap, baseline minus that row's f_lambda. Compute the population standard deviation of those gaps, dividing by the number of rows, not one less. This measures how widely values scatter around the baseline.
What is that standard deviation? 0.13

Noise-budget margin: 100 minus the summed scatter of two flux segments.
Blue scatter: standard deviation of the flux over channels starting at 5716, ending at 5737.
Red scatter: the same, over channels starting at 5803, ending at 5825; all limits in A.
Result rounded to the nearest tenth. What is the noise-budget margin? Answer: 99.7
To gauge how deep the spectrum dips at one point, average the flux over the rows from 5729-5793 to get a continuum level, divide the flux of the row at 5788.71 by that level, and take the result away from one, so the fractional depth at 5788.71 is 0.03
